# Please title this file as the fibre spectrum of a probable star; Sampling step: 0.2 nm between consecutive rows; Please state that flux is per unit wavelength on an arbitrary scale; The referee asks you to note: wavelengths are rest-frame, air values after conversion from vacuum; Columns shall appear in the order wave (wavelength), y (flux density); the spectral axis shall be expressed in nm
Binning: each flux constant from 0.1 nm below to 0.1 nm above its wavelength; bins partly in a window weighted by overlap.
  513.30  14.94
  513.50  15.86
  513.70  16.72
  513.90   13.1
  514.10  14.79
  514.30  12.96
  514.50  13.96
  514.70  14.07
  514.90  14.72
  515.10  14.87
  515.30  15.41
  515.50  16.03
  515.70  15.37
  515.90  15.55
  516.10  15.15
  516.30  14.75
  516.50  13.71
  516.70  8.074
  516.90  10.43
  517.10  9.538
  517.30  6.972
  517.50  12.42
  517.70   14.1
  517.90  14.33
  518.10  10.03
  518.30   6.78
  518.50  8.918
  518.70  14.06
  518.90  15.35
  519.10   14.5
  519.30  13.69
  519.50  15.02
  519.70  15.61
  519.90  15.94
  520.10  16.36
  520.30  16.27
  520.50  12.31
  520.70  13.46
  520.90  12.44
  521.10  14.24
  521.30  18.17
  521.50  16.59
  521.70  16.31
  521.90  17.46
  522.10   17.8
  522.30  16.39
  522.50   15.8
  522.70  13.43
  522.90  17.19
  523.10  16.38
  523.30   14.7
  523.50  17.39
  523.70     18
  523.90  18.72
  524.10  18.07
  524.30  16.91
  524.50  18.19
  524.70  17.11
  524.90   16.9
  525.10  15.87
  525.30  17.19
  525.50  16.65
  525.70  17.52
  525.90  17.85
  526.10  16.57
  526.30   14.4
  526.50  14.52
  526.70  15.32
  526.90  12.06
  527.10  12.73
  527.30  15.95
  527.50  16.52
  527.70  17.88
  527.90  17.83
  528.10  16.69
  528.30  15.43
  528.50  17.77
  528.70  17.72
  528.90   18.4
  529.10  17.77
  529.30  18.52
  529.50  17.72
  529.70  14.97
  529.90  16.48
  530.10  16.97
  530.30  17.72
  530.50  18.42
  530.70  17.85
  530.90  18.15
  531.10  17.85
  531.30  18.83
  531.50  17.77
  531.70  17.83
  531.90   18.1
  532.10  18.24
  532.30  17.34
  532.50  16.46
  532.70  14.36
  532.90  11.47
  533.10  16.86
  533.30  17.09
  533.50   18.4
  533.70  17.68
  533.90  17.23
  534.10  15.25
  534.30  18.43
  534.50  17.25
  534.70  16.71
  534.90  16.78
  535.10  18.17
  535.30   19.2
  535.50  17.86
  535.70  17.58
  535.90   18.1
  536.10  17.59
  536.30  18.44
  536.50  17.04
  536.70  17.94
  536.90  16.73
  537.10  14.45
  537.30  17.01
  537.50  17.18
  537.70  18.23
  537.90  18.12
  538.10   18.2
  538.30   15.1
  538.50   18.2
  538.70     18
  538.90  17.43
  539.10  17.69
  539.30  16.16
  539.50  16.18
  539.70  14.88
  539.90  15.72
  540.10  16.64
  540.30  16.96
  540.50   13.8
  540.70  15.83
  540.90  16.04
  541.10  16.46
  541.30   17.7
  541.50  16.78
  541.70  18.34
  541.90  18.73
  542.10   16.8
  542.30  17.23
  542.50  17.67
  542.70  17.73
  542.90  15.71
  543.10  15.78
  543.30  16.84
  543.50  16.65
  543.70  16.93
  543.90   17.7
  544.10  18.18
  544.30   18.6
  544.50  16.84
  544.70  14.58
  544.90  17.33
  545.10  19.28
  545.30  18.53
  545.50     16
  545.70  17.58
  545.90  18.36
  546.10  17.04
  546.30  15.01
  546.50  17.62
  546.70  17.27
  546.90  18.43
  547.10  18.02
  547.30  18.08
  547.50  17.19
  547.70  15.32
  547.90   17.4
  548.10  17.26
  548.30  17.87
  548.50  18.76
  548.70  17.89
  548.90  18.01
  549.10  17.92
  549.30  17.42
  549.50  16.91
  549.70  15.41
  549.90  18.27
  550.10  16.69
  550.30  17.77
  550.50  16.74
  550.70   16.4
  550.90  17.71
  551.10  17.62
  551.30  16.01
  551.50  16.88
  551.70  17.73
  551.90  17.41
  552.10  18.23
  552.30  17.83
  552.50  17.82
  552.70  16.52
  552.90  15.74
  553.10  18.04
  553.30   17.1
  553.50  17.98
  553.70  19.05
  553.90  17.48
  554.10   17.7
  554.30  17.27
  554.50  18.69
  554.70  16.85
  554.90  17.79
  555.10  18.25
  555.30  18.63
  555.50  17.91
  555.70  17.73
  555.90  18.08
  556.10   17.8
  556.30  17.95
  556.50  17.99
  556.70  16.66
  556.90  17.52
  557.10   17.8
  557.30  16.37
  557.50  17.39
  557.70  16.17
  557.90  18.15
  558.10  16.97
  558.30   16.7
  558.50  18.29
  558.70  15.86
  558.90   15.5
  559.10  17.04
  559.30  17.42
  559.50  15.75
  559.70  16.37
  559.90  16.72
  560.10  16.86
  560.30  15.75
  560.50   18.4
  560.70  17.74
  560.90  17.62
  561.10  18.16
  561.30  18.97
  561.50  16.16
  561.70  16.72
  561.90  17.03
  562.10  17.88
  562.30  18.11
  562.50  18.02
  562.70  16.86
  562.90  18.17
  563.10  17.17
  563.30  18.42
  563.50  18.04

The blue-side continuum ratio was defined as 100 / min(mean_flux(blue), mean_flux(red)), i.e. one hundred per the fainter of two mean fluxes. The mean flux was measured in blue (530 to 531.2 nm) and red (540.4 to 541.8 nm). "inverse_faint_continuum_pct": 6.1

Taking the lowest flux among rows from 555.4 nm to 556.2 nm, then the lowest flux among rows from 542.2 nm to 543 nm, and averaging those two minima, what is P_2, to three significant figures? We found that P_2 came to 16.7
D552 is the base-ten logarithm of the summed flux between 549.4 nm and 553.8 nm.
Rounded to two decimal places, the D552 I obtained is 2.58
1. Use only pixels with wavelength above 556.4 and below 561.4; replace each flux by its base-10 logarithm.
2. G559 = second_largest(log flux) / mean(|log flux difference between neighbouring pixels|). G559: 48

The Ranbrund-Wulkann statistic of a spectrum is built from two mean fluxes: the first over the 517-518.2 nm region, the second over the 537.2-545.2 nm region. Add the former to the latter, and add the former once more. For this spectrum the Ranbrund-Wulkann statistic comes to 39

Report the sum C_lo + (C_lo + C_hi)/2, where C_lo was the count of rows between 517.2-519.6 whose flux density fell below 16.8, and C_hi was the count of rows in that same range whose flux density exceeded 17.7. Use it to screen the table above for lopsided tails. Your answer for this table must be 18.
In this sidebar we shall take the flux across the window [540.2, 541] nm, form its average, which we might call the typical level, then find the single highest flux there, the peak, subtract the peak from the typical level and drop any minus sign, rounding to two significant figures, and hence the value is 1.3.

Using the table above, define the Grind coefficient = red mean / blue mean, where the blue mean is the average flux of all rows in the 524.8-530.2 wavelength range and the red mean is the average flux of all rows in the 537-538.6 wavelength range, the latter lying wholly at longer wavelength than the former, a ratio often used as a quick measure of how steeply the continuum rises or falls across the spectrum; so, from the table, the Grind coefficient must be 1.04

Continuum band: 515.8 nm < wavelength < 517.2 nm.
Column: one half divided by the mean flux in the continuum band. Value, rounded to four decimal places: 0.0401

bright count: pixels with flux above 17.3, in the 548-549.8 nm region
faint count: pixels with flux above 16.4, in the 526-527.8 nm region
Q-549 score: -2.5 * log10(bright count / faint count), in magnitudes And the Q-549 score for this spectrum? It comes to -0.8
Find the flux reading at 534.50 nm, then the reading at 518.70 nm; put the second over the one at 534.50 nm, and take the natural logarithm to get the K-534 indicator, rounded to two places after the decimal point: -0.20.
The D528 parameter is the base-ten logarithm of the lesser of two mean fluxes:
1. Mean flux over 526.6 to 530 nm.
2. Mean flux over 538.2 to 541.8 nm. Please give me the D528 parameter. 1.22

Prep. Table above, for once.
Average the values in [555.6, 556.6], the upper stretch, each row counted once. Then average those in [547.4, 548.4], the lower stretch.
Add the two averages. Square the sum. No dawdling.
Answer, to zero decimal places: 1219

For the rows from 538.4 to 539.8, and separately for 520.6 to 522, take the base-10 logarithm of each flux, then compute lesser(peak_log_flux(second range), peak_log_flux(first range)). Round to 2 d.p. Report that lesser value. 1.26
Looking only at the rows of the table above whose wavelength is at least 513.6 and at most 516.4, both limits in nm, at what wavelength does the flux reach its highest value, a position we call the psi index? 513.70 nm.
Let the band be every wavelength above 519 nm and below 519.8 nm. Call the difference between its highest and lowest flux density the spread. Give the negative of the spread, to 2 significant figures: -1.9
